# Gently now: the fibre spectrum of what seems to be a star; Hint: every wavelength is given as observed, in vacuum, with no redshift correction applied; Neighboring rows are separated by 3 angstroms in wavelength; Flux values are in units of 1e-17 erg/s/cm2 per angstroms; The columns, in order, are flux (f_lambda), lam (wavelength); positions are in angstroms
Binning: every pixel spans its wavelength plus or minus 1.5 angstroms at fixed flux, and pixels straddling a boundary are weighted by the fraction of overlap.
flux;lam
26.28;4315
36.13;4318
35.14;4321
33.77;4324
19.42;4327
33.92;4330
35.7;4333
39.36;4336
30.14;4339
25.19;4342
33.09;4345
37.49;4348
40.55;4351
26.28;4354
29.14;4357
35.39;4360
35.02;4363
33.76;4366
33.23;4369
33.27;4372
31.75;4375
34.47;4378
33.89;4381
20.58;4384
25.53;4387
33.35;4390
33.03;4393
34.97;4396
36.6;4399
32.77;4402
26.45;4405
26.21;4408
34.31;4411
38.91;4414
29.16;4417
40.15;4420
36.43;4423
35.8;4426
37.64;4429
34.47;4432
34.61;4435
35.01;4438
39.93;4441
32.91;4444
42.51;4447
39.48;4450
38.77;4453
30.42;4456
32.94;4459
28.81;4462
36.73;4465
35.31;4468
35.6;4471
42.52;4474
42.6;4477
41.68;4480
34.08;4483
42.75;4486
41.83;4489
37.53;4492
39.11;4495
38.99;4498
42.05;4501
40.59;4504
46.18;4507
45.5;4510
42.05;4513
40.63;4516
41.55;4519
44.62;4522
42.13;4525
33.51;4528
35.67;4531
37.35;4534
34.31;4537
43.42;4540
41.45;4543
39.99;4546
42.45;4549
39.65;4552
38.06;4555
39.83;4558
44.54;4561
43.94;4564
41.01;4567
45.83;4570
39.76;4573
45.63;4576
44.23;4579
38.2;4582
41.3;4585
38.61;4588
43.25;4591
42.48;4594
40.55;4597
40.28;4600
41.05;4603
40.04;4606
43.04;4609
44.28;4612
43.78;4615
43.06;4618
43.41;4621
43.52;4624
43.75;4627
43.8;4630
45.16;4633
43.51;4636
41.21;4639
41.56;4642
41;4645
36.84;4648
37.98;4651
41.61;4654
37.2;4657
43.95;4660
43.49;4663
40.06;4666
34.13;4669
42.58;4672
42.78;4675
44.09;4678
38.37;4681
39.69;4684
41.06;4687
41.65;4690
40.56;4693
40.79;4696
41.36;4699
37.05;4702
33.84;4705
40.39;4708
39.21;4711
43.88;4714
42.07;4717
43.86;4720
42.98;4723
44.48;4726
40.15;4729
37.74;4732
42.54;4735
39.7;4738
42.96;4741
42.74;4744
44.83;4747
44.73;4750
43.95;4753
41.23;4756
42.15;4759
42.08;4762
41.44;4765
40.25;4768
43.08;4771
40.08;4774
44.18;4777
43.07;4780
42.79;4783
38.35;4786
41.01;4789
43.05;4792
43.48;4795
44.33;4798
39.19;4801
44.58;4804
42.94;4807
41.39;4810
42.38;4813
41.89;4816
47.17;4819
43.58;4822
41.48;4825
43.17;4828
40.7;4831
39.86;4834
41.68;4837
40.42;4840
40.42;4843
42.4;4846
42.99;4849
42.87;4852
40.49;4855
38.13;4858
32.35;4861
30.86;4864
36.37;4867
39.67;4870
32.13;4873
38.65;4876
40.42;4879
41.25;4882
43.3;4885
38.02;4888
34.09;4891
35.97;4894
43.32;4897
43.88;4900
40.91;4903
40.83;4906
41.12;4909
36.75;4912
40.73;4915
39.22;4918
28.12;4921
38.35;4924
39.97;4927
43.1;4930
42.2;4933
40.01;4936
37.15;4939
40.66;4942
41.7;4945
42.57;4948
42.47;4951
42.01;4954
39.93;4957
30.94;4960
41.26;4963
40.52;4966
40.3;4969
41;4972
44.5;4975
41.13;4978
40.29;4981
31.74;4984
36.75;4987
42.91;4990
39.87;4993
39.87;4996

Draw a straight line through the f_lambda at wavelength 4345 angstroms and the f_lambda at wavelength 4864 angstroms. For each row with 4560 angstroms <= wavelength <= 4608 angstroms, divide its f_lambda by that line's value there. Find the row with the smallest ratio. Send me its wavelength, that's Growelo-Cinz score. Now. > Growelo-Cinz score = 4582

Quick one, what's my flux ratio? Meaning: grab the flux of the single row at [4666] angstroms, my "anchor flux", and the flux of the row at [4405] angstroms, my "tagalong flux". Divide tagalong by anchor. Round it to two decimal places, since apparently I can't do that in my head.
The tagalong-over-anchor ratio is 0.66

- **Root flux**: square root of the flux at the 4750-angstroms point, 6.69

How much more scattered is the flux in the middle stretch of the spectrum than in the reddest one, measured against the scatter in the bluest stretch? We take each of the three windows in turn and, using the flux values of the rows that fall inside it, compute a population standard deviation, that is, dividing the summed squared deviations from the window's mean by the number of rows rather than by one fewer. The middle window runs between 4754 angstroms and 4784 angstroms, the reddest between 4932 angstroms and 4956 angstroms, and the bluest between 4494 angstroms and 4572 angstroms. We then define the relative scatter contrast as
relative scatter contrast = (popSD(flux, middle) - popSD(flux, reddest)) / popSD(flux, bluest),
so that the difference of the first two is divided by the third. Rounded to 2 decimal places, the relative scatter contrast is -0.14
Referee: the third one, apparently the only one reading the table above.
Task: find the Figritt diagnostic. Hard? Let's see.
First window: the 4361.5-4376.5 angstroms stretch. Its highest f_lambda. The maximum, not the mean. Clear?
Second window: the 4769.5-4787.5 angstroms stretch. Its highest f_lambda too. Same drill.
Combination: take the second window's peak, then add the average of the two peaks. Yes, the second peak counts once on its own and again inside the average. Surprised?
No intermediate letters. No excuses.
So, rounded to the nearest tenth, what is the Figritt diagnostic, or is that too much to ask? 83.8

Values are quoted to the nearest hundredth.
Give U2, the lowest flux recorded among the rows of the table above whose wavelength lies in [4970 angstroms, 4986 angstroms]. 31.74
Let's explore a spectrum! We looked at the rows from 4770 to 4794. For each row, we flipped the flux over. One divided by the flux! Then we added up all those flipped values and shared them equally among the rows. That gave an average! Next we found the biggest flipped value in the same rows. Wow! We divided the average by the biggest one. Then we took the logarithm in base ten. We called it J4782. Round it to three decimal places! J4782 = -0.038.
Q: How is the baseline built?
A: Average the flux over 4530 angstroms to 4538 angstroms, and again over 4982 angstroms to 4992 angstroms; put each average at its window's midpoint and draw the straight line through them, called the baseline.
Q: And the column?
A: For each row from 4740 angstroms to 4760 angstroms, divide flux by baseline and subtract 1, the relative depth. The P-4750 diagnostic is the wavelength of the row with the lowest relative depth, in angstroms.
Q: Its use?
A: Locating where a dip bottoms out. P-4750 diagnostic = 4756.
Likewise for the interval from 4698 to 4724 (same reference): 4705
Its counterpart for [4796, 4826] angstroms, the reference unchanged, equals 4801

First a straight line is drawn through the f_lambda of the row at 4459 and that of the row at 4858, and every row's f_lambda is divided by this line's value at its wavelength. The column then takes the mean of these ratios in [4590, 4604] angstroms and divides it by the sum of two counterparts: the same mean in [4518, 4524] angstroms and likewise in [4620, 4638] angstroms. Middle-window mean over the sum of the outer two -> 0.473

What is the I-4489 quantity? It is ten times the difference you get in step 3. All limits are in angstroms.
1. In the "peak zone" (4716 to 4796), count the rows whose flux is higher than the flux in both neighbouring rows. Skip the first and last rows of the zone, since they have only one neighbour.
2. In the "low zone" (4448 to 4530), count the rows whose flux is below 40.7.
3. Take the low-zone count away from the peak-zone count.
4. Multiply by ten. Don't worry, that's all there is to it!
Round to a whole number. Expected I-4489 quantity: -70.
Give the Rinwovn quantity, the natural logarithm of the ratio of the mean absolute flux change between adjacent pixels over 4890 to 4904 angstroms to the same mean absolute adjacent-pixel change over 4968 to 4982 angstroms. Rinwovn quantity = 0.42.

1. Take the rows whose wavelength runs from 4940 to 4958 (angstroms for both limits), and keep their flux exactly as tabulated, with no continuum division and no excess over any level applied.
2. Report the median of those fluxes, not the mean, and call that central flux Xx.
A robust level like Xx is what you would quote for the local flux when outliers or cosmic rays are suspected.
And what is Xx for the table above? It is 42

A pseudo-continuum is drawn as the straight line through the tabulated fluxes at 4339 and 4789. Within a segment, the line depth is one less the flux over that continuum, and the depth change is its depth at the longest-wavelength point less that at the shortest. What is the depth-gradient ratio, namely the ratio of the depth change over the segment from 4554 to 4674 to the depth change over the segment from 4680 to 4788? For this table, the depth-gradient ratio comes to -1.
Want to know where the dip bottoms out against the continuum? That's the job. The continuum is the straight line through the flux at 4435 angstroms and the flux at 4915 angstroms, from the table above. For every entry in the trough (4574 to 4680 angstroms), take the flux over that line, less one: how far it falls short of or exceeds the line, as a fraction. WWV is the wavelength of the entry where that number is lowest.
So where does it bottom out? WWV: 4669 angstroms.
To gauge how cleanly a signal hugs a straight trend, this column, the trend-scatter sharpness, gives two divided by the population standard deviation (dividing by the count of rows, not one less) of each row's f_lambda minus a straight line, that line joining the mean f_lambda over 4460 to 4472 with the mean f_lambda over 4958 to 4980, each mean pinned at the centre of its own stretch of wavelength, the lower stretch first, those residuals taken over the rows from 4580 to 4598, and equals 1.1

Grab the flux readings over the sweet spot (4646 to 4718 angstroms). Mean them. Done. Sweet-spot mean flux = 40.2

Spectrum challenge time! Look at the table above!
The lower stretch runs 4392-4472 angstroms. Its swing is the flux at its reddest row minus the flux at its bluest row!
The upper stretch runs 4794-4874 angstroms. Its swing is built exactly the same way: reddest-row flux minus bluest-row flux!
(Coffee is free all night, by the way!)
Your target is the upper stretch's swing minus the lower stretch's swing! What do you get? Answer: -14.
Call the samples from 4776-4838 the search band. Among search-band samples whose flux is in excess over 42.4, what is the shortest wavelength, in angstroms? 4777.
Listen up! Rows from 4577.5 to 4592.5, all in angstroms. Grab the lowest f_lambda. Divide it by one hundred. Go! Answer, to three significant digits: 0.382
